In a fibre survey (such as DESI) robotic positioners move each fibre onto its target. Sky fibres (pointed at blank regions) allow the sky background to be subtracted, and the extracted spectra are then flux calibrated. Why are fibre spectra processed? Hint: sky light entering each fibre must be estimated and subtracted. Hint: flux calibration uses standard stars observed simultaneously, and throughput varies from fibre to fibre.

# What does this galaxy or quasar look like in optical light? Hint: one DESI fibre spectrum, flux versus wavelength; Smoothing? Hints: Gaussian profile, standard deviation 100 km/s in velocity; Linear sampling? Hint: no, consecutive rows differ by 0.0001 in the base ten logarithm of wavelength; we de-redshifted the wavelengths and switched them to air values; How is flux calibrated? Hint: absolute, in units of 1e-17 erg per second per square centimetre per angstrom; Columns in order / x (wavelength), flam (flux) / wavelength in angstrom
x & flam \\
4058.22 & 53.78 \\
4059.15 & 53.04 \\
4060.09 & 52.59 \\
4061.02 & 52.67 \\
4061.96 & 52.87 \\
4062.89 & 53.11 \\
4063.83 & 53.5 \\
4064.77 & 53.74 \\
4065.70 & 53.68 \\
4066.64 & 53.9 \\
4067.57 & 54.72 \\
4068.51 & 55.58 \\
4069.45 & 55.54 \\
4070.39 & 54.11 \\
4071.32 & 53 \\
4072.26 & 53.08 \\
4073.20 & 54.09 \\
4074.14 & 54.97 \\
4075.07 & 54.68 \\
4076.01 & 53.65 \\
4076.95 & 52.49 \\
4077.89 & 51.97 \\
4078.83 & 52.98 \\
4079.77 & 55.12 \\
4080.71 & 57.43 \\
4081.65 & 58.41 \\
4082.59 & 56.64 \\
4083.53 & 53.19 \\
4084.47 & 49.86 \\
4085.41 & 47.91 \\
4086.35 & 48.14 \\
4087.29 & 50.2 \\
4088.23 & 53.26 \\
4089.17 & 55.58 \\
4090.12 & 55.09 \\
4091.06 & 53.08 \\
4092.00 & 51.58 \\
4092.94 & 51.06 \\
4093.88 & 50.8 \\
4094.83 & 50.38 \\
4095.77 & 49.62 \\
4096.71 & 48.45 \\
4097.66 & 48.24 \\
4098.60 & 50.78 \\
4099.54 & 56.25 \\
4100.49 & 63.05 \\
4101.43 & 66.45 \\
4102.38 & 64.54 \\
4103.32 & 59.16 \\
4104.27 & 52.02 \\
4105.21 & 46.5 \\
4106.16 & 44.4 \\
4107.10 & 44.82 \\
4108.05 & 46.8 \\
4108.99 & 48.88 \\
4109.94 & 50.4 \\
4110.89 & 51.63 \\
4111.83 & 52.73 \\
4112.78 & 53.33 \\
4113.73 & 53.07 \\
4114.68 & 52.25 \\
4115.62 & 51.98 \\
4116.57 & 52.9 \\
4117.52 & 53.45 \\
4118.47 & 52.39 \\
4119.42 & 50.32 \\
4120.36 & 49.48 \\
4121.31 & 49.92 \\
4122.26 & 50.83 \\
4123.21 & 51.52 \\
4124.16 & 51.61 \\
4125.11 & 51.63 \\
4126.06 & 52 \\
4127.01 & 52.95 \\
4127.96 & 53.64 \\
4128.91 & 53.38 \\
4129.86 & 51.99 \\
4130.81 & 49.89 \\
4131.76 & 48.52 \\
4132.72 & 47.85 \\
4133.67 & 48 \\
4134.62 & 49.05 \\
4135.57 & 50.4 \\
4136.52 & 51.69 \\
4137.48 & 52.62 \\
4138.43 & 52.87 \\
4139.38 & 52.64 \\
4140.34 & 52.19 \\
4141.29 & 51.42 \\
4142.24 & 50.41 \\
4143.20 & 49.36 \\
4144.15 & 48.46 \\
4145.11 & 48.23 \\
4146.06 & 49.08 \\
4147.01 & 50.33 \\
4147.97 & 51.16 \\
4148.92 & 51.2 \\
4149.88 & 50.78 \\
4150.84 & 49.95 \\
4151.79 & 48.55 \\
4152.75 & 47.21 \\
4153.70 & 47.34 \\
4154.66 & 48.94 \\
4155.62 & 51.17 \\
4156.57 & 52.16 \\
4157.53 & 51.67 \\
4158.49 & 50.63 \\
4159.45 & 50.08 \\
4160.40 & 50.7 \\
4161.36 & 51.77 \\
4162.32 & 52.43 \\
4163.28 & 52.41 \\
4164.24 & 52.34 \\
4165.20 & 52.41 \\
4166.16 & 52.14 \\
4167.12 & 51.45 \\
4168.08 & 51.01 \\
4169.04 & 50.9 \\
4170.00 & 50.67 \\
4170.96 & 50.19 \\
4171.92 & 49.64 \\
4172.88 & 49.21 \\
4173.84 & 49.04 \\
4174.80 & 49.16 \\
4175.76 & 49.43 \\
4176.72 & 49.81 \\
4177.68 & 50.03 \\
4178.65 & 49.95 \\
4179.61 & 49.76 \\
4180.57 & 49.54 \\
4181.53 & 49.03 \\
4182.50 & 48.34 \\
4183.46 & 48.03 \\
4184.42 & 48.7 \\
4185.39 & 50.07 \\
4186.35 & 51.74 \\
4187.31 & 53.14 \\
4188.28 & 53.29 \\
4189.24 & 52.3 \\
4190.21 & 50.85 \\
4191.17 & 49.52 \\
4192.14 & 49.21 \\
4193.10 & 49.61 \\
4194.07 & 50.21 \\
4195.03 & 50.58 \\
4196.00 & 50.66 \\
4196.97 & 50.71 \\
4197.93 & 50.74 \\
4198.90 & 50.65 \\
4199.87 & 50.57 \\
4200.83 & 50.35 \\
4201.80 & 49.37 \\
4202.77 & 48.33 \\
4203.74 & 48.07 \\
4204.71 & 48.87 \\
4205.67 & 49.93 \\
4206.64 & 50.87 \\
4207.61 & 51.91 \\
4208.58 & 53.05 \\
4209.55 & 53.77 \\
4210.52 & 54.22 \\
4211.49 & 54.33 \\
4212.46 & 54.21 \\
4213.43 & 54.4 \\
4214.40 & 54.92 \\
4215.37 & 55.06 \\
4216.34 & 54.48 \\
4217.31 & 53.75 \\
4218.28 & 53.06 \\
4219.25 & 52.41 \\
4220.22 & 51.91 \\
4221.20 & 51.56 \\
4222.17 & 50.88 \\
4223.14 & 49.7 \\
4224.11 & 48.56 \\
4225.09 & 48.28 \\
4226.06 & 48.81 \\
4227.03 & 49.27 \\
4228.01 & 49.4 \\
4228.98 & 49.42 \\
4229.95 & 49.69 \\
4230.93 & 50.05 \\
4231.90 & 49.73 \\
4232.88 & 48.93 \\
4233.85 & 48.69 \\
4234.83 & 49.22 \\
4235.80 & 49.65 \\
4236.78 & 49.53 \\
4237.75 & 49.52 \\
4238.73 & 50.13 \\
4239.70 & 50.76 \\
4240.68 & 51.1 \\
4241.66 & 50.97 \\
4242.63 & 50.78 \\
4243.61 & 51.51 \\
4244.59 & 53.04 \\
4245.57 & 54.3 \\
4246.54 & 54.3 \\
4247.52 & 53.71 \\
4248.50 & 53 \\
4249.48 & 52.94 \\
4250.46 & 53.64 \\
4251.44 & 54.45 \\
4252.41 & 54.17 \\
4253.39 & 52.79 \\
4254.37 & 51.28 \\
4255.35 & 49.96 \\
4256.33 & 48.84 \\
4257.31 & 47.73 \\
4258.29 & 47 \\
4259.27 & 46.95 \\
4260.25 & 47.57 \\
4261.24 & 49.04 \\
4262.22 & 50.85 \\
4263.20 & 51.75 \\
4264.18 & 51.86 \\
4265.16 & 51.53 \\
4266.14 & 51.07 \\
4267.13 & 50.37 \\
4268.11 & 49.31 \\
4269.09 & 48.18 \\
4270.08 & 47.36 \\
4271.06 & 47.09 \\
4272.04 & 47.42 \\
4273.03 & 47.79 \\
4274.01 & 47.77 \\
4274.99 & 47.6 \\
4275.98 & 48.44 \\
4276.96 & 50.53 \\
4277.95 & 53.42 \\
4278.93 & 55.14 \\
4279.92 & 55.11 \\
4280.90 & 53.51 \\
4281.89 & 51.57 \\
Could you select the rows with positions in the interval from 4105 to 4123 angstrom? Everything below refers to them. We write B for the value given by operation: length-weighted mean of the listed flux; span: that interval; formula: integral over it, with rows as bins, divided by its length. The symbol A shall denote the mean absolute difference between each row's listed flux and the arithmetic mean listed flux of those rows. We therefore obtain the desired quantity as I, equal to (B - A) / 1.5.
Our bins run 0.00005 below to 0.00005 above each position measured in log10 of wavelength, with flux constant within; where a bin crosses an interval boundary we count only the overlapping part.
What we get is 32.09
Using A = 2.3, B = 50.4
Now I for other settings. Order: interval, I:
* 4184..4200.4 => 33.23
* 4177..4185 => 32.34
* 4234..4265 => 32.80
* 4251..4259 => 32.21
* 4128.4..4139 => 32.56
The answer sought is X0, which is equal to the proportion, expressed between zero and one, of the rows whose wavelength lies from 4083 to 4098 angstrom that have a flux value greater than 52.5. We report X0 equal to 0.31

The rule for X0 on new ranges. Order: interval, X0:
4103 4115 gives 0.31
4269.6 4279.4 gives 0.20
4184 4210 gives 0.15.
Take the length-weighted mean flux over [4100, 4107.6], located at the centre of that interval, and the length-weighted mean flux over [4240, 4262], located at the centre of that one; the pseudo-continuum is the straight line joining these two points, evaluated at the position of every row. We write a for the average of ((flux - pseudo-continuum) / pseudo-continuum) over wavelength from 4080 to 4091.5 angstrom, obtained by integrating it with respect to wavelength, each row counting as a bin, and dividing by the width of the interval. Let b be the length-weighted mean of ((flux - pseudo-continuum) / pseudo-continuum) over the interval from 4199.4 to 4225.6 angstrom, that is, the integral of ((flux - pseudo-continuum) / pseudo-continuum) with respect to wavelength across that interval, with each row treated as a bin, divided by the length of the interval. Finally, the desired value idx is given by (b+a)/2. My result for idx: -0.03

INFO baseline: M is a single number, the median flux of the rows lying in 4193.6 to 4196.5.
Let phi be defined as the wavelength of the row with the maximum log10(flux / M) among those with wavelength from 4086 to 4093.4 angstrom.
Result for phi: 4089.17 angstrom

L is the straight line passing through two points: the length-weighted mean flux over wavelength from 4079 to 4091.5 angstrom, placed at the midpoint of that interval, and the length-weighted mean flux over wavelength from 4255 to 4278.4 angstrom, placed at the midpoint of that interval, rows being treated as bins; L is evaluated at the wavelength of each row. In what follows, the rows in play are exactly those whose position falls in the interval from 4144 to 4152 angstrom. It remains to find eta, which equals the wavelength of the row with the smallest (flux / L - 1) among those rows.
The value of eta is 4145.11 angstrom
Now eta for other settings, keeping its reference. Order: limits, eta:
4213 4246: 4225.09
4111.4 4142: 4132.72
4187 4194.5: 4192.14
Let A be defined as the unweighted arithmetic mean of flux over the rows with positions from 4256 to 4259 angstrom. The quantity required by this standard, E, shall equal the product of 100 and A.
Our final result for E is 4786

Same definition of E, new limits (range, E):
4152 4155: 4783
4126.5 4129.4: 5332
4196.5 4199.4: 5070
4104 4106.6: 4764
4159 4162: 5085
